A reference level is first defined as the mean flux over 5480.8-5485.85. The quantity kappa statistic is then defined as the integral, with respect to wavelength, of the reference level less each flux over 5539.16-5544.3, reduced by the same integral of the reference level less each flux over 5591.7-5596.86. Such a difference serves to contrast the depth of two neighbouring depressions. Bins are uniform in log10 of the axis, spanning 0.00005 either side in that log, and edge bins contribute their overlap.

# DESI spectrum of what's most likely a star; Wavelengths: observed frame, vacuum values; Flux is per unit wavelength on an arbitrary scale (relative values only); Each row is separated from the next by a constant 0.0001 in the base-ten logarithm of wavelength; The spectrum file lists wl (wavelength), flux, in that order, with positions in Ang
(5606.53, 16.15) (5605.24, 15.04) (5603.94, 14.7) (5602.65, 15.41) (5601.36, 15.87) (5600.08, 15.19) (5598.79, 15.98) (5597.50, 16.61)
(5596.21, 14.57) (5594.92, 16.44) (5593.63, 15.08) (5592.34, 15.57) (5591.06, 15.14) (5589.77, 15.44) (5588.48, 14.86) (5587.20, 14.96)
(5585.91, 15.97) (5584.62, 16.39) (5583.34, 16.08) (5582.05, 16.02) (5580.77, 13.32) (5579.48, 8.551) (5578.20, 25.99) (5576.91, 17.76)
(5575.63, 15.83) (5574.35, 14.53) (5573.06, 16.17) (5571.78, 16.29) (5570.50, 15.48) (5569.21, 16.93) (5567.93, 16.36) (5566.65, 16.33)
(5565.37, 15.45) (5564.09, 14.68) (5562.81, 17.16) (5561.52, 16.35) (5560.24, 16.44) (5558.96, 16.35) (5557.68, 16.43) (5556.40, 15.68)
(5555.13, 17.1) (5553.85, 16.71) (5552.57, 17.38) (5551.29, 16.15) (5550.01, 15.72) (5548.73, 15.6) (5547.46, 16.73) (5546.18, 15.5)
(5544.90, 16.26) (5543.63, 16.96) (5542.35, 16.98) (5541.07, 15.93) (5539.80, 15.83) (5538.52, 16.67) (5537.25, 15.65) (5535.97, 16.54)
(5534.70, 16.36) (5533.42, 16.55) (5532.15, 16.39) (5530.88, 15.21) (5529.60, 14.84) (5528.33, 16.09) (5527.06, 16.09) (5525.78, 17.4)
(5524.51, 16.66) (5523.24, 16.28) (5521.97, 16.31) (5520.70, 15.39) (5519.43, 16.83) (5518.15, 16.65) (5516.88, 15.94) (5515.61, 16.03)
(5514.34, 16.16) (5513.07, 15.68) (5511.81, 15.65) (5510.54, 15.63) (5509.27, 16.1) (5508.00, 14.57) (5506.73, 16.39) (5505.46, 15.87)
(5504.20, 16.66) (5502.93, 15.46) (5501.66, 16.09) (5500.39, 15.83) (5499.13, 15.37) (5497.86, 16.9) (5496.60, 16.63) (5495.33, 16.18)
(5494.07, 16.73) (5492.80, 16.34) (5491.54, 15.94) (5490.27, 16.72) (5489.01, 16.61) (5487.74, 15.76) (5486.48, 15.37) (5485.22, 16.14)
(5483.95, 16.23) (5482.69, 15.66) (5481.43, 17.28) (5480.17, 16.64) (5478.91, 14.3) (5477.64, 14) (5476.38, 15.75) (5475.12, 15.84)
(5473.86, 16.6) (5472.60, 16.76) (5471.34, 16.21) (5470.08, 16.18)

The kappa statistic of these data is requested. -5.2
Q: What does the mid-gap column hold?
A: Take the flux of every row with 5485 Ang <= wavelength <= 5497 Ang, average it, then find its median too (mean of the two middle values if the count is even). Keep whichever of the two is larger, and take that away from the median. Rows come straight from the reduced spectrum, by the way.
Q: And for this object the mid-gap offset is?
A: 0.000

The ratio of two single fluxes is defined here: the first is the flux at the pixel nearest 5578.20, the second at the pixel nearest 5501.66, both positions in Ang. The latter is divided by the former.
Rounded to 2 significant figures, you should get 0.62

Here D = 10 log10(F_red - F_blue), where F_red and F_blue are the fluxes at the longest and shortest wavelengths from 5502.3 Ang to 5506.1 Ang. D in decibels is -4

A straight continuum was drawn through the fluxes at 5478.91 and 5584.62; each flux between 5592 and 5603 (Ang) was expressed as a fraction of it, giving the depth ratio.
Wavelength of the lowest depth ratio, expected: 5596.21 Ang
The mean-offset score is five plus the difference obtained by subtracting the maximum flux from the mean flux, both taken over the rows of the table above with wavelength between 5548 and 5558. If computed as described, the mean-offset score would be 4.0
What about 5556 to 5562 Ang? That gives 4.8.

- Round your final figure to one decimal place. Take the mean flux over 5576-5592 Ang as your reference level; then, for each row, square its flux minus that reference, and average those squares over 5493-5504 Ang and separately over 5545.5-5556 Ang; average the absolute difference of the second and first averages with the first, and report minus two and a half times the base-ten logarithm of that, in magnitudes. 1.2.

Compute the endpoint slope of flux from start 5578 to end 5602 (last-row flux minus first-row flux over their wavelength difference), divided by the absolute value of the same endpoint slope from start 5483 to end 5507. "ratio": -62.2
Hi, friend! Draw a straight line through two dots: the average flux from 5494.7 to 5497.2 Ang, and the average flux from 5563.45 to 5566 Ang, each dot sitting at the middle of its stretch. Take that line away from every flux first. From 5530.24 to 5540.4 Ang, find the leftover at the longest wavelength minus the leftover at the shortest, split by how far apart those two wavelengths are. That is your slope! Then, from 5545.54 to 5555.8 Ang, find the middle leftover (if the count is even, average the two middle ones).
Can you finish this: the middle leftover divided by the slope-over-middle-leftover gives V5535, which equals 13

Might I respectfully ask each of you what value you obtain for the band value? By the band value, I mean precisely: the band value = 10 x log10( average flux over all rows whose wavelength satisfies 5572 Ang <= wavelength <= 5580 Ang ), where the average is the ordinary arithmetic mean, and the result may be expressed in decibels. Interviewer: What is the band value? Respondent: 12.2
